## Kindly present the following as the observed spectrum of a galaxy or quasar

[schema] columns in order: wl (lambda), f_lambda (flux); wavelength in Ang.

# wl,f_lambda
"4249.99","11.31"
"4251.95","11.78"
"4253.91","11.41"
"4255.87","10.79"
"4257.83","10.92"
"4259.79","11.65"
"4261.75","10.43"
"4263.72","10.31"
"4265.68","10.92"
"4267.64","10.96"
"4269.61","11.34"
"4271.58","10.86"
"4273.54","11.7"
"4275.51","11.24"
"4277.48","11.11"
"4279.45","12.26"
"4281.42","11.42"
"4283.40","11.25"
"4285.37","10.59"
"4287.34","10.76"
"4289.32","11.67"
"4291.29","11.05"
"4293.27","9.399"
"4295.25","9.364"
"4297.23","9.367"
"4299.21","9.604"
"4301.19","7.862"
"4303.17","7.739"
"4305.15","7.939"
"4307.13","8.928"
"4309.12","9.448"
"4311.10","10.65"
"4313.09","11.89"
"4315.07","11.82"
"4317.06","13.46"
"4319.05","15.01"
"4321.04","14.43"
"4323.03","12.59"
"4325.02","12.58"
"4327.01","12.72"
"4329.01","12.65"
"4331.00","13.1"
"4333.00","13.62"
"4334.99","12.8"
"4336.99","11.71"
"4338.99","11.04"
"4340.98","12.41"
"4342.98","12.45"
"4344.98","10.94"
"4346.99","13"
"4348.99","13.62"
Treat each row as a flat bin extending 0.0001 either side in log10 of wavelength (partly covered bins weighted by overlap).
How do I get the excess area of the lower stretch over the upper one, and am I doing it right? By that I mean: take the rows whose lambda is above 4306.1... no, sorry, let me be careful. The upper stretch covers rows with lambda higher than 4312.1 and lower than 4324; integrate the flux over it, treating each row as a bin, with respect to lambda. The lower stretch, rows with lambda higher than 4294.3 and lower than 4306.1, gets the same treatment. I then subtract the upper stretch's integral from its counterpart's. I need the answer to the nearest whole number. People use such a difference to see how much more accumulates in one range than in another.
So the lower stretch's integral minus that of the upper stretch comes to -55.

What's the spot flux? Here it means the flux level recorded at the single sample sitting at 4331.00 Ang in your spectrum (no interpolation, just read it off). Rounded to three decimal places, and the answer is 13.100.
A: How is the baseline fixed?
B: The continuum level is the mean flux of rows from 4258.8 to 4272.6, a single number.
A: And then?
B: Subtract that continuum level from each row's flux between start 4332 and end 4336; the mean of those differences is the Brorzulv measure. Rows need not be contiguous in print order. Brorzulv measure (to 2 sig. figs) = 2.3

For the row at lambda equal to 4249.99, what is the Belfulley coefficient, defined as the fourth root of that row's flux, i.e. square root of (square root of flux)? 1.83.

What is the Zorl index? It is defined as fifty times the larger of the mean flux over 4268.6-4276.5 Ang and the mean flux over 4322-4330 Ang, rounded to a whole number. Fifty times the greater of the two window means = 632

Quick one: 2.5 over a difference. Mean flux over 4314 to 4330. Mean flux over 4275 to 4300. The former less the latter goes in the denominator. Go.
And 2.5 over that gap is 1.0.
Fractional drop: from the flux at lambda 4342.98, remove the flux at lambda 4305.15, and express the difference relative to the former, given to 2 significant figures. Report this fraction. 0.36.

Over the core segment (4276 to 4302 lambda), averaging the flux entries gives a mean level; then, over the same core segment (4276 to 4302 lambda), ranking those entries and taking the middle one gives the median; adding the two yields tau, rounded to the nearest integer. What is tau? 21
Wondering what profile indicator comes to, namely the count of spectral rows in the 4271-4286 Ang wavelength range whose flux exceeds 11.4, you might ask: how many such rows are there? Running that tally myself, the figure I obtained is 3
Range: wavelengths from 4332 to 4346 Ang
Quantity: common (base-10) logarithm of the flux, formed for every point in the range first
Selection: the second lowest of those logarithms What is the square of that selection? 1.088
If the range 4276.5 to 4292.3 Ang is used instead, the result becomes 1.065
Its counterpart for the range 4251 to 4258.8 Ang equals 1.078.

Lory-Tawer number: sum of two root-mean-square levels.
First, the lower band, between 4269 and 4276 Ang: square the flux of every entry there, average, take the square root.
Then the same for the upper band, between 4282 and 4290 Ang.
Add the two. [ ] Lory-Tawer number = 22.4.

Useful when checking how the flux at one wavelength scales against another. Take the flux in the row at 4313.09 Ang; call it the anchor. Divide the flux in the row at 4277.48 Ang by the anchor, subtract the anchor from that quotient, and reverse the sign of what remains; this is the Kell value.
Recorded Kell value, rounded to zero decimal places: 11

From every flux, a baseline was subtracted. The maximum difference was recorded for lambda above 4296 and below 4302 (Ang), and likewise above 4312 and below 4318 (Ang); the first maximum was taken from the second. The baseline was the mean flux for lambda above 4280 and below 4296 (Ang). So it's 4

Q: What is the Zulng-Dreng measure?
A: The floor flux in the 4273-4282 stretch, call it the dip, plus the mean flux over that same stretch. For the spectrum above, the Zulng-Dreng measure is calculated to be 22.7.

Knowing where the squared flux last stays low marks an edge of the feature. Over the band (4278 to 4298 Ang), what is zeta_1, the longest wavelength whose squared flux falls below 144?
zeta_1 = 4297.23 Ang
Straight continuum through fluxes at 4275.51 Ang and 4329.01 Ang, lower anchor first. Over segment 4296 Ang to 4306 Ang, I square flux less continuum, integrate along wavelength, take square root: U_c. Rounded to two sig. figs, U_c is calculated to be 11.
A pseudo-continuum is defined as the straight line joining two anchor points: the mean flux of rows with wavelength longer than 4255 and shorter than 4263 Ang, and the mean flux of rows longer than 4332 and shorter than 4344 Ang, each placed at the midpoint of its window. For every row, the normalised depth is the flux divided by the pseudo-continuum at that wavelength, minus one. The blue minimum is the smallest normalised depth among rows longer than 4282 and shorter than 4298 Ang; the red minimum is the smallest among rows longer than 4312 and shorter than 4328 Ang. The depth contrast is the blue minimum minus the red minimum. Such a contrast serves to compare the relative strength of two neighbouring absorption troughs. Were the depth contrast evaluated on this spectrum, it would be -0.18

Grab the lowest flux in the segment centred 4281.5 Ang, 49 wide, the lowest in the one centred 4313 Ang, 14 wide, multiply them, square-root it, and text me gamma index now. 8.3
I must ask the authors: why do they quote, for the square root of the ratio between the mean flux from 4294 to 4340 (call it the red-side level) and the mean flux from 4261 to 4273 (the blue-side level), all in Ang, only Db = 1.02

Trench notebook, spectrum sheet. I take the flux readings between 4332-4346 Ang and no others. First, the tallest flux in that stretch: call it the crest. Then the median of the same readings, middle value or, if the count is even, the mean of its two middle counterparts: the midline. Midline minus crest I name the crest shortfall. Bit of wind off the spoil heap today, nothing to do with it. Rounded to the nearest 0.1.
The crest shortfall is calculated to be -1.2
